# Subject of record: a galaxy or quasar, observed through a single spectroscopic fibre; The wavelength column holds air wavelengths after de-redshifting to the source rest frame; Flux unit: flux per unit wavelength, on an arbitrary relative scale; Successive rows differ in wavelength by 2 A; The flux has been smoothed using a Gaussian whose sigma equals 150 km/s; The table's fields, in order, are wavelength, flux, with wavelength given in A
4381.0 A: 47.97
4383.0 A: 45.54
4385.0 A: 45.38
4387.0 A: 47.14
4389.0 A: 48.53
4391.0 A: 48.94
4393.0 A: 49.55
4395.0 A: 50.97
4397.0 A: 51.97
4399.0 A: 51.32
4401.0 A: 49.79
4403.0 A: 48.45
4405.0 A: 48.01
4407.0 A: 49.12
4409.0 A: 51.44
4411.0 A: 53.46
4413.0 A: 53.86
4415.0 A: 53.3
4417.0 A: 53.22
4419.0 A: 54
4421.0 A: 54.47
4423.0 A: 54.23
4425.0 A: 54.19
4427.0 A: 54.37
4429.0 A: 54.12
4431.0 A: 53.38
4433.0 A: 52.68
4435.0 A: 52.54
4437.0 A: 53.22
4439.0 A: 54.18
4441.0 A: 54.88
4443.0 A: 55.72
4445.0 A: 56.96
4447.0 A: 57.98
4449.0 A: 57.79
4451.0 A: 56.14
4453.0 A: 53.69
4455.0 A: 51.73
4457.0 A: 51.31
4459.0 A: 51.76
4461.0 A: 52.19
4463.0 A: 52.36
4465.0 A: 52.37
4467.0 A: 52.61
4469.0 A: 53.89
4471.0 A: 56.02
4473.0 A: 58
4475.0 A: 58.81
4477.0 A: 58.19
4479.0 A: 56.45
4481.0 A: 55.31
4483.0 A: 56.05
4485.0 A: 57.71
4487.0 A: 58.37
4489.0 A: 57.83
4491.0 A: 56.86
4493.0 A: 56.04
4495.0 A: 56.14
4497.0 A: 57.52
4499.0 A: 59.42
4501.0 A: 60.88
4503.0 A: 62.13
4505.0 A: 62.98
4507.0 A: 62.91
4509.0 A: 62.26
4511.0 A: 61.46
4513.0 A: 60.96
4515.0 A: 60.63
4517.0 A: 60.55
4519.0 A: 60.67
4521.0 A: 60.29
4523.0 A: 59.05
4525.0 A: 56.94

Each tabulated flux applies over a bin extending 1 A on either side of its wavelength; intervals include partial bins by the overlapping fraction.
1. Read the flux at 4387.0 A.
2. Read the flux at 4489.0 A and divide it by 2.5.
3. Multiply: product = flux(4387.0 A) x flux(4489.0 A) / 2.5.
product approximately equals 1090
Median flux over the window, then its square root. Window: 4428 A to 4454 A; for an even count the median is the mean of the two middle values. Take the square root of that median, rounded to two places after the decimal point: 7.36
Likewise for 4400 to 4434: 7.31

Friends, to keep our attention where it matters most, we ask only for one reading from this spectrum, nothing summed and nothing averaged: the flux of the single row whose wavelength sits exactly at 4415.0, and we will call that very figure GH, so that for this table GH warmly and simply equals 53.3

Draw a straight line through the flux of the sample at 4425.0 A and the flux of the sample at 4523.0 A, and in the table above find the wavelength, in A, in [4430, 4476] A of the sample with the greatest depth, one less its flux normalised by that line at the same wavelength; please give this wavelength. 4457.0 A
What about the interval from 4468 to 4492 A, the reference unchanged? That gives 4469.0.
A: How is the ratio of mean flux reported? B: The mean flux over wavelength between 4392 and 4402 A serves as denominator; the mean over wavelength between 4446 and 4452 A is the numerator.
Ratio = 1.13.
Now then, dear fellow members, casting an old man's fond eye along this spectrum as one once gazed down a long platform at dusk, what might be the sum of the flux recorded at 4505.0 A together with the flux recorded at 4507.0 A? 126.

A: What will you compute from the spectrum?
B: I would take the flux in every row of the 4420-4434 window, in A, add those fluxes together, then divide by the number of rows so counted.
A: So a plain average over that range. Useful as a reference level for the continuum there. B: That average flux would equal 54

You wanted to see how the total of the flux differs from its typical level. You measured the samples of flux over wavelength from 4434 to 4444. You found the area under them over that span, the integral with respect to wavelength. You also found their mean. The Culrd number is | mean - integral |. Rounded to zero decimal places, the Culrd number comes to 487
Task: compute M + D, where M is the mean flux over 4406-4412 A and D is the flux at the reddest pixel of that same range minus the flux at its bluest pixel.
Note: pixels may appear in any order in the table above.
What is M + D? 56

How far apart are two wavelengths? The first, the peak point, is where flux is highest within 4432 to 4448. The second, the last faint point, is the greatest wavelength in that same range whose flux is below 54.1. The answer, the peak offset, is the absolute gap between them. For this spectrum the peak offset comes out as 10 A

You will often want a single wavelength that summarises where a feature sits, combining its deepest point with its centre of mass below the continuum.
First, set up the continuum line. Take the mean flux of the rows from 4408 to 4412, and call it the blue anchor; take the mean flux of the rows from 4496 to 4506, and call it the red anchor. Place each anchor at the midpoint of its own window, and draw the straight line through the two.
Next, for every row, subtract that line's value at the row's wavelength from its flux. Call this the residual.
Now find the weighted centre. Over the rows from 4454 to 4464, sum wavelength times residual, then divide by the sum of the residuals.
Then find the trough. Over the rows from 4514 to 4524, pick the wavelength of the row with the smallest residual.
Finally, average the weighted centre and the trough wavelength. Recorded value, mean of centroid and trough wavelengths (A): 4491.0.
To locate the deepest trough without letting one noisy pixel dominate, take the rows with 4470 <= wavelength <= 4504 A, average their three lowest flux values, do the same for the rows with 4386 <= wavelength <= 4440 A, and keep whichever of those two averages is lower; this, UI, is 47.9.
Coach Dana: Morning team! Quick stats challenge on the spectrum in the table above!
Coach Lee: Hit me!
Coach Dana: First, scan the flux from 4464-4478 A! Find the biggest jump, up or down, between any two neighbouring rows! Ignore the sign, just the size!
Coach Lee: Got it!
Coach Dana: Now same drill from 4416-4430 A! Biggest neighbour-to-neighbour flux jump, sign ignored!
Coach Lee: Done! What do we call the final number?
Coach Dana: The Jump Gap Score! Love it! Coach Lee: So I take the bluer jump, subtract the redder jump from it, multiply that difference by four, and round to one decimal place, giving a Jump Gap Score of -5.4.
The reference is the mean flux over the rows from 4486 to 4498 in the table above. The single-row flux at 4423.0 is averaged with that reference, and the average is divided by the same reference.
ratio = 0.97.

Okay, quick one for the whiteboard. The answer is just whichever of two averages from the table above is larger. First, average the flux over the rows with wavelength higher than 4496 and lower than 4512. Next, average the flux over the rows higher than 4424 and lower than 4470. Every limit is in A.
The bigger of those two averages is 61.2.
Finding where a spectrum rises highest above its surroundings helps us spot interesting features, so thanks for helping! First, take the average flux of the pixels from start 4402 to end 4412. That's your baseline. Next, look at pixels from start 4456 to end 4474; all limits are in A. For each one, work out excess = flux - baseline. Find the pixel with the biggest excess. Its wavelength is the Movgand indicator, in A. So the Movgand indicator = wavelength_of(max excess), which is 4473.0 A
